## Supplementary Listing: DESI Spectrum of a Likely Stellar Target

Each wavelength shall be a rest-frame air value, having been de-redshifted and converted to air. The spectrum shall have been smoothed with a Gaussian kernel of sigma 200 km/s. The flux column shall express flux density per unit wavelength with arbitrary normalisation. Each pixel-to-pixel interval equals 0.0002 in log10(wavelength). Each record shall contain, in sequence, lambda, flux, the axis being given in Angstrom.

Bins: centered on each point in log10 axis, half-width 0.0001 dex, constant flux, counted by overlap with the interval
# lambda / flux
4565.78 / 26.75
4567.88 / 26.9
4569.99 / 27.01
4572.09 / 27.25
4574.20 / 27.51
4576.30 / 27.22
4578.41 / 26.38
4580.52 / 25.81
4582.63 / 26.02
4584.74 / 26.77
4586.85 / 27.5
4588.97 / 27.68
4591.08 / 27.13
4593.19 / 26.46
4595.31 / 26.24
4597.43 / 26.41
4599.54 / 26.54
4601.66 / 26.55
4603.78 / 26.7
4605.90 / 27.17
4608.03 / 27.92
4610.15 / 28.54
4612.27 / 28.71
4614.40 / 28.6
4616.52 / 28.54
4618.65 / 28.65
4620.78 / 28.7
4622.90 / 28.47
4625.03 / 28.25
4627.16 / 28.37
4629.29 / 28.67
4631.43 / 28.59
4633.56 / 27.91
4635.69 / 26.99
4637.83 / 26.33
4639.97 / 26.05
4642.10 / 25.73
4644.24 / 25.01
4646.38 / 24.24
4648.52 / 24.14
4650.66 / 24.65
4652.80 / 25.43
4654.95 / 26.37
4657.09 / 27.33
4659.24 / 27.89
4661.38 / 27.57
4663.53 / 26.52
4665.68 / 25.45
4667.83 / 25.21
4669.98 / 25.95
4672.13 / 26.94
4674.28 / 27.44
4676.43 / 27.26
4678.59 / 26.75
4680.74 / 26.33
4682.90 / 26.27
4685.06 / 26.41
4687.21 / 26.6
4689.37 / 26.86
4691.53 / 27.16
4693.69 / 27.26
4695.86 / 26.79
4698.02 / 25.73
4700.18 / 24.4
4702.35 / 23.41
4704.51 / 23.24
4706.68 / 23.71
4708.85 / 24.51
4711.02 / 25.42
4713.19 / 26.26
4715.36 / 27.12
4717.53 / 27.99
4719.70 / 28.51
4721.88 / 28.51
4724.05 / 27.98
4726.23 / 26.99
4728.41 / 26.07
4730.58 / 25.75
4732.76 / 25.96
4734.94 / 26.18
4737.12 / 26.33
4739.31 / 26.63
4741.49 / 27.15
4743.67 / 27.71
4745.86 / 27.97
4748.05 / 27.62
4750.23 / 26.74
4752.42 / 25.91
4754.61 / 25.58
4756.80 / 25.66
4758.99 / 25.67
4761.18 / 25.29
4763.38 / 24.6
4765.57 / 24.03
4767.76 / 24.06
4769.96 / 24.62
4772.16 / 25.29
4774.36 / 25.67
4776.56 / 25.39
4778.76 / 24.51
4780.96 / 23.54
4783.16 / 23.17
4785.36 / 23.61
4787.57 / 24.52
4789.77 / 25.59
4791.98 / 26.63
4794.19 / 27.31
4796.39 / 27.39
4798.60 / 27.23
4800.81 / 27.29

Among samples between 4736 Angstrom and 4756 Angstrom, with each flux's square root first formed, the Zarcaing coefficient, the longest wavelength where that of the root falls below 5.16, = 4754.61 Angstrom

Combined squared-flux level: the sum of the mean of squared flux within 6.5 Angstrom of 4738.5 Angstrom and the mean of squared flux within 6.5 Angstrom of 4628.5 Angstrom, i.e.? 1516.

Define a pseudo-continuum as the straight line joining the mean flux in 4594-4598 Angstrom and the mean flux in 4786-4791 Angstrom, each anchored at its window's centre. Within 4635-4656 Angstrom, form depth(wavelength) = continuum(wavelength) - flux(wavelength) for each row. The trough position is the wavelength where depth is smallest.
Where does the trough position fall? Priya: 4635.69 Angstrom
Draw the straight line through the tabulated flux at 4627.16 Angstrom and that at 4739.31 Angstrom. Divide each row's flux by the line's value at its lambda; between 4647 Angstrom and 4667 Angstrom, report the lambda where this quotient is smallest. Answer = 4648.52 Angstrom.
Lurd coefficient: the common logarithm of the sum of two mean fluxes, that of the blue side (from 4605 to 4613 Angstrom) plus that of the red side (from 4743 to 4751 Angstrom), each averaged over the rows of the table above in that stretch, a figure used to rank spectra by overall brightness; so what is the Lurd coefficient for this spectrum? 1.75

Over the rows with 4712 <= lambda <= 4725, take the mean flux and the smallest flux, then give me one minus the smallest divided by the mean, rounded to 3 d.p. 0.053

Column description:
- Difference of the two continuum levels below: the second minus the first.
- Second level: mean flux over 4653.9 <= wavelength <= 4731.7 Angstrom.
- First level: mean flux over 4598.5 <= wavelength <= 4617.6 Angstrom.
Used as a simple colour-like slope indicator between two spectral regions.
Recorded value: -1.3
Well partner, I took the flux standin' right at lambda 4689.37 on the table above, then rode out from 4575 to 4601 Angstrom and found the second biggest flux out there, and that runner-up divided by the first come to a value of 1.02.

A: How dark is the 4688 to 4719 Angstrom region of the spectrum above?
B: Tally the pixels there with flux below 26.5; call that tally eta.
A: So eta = 8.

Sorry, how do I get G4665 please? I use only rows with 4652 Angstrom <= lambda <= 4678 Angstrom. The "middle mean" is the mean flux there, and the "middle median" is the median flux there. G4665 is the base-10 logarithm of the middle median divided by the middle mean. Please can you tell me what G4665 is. 0.002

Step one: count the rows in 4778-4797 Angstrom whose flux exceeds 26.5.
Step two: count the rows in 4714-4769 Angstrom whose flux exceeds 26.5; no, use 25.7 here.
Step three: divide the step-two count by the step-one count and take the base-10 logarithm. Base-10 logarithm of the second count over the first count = 0.8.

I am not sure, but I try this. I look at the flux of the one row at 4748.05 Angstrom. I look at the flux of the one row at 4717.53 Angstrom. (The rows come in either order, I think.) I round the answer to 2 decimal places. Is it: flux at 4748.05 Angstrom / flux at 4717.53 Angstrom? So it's 0.99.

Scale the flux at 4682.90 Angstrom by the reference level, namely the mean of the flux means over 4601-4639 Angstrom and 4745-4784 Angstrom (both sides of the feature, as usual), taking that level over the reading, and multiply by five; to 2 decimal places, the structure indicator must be 5.07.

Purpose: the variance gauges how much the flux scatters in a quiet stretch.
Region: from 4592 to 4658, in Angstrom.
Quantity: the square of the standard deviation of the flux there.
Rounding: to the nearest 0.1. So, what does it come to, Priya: 2.0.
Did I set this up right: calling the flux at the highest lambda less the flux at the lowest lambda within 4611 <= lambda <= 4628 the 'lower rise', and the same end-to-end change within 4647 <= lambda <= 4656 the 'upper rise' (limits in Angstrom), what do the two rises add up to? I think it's 2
